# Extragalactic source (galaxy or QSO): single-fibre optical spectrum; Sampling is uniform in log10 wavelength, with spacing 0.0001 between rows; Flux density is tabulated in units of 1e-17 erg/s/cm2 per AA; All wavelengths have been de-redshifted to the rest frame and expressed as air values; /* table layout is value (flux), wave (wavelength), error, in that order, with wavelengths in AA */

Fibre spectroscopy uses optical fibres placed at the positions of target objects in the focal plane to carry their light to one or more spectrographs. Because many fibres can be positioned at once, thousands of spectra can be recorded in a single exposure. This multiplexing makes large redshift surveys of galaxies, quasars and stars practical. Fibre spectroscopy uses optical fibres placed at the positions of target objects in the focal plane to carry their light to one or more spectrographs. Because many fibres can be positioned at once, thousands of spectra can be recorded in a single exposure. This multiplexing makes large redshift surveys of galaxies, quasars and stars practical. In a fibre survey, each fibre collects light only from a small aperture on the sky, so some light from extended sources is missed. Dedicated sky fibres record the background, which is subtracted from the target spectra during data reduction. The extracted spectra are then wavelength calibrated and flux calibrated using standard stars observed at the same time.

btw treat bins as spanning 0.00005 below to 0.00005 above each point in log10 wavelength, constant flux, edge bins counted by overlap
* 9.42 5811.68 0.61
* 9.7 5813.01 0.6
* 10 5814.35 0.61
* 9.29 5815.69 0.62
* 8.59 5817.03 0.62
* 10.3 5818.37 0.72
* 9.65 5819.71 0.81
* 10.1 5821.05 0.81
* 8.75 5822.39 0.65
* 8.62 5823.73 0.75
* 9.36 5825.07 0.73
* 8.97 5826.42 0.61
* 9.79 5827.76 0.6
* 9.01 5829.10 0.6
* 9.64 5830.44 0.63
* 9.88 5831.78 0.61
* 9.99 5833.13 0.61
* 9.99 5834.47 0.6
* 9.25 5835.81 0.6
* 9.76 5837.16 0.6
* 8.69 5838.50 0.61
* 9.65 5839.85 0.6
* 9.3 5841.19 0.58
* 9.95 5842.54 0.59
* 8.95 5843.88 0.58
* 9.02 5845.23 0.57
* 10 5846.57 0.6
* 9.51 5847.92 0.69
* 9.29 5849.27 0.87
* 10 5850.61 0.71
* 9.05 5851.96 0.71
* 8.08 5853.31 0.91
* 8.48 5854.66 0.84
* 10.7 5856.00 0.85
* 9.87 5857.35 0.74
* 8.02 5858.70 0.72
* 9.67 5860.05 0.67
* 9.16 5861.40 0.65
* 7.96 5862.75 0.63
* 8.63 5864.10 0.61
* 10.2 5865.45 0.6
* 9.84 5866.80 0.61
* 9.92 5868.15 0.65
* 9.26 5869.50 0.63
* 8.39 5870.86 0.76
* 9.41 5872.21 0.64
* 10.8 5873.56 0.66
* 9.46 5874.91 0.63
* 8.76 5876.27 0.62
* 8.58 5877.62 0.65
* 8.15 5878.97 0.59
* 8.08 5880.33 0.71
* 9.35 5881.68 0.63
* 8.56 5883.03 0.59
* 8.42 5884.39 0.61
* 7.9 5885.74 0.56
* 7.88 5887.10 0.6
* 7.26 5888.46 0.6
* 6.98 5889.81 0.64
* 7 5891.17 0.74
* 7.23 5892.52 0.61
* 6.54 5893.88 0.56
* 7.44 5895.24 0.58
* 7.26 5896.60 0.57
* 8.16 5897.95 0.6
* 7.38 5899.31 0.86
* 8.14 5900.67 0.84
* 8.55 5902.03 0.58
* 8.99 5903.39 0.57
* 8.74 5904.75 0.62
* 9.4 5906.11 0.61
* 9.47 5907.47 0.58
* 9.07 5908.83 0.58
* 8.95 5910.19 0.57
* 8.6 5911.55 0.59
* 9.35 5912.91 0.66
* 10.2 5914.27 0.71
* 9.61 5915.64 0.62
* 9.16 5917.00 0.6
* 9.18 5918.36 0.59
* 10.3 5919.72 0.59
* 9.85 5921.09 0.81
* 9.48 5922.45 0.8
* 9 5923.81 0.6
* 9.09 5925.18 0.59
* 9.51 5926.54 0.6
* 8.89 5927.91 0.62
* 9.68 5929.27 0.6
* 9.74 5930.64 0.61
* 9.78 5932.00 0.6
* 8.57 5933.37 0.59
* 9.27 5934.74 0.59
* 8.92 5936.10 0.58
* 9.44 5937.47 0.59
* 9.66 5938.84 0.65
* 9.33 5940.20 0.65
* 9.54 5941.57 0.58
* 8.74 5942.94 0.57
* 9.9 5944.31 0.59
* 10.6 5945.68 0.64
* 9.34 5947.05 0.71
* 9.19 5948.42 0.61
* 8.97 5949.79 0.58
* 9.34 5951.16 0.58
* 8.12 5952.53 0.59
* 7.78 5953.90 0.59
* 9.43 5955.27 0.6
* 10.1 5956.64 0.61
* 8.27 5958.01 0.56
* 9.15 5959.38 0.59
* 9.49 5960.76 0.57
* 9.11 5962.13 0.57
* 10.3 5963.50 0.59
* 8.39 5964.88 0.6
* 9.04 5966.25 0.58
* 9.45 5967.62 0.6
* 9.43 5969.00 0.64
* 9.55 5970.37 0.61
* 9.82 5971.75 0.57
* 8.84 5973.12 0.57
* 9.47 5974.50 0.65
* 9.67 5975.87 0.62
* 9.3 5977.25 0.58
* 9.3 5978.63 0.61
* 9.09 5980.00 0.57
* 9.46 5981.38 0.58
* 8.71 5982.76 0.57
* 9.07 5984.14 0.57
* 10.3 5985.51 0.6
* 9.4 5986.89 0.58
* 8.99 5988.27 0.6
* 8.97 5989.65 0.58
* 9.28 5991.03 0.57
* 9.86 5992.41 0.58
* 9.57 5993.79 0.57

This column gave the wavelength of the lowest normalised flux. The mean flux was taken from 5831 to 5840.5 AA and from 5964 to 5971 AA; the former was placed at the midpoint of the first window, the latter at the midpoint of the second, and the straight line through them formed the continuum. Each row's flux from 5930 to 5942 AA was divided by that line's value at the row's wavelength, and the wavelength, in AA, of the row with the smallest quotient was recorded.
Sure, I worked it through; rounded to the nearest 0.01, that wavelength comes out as 5933.37 AA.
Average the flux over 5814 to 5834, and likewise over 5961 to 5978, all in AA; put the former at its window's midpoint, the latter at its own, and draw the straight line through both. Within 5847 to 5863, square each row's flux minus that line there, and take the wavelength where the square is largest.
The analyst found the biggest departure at 5862.75 AA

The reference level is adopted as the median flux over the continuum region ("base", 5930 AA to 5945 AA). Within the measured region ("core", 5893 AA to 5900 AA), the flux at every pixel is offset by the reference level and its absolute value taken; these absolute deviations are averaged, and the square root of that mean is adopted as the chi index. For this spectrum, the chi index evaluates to 1.44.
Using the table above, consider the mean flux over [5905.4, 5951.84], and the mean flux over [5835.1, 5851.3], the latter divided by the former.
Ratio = 1.01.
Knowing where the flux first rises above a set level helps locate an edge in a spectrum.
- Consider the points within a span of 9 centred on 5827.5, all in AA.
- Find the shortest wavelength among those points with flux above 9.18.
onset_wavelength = 5825.07 AA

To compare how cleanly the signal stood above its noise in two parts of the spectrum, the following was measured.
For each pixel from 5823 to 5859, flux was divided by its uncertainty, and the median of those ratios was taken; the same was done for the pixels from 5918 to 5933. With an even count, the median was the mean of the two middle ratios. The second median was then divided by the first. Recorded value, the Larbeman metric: 1.04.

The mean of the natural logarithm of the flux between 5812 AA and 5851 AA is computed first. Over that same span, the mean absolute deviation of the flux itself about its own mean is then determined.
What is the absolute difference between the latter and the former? 1.8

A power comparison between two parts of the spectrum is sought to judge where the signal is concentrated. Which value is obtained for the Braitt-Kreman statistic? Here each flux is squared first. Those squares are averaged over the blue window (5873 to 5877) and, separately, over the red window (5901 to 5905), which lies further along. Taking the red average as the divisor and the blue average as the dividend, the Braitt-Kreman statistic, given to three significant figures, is 1.23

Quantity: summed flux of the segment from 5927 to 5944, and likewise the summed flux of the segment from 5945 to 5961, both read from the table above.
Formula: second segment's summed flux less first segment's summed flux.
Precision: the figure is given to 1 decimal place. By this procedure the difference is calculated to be -1.8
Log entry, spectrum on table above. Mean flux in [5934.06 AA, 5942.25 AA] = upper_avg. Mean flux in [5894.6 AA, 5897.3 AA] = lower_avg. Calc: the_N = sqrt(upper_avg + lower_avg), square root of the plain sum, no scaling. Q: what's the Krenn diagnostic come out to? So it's 4.09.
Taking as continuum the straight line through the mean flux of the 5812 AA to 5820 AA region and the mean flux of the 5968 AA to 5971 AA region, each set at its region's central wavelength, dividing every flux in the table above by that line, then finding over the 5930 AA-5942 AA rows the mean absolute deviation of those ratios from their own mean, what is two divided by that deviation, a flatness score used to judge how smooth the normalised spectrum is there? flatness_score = 63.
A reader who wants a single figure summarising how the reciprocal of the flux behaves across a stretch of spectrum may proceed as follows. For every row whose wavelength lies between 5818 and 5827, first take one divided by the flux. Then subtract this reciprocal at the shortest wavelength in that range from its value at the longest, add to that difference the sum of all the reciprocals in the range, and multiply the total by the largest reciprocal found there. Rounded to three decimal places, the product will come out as 0.088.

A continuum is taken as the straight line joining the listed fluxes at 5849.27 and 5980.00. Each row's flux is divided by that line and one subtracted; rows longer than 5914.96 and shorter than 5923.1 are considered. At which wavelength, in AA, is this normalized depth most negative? 5917.00 AA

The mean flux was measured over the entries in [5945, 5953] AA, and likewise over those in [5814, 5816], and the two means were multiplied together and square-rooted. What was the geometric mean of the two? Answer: 9.5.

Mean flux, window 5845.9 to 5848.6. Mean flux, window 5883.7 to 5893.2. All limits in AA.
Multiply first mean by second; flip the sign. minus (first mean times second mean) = -73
